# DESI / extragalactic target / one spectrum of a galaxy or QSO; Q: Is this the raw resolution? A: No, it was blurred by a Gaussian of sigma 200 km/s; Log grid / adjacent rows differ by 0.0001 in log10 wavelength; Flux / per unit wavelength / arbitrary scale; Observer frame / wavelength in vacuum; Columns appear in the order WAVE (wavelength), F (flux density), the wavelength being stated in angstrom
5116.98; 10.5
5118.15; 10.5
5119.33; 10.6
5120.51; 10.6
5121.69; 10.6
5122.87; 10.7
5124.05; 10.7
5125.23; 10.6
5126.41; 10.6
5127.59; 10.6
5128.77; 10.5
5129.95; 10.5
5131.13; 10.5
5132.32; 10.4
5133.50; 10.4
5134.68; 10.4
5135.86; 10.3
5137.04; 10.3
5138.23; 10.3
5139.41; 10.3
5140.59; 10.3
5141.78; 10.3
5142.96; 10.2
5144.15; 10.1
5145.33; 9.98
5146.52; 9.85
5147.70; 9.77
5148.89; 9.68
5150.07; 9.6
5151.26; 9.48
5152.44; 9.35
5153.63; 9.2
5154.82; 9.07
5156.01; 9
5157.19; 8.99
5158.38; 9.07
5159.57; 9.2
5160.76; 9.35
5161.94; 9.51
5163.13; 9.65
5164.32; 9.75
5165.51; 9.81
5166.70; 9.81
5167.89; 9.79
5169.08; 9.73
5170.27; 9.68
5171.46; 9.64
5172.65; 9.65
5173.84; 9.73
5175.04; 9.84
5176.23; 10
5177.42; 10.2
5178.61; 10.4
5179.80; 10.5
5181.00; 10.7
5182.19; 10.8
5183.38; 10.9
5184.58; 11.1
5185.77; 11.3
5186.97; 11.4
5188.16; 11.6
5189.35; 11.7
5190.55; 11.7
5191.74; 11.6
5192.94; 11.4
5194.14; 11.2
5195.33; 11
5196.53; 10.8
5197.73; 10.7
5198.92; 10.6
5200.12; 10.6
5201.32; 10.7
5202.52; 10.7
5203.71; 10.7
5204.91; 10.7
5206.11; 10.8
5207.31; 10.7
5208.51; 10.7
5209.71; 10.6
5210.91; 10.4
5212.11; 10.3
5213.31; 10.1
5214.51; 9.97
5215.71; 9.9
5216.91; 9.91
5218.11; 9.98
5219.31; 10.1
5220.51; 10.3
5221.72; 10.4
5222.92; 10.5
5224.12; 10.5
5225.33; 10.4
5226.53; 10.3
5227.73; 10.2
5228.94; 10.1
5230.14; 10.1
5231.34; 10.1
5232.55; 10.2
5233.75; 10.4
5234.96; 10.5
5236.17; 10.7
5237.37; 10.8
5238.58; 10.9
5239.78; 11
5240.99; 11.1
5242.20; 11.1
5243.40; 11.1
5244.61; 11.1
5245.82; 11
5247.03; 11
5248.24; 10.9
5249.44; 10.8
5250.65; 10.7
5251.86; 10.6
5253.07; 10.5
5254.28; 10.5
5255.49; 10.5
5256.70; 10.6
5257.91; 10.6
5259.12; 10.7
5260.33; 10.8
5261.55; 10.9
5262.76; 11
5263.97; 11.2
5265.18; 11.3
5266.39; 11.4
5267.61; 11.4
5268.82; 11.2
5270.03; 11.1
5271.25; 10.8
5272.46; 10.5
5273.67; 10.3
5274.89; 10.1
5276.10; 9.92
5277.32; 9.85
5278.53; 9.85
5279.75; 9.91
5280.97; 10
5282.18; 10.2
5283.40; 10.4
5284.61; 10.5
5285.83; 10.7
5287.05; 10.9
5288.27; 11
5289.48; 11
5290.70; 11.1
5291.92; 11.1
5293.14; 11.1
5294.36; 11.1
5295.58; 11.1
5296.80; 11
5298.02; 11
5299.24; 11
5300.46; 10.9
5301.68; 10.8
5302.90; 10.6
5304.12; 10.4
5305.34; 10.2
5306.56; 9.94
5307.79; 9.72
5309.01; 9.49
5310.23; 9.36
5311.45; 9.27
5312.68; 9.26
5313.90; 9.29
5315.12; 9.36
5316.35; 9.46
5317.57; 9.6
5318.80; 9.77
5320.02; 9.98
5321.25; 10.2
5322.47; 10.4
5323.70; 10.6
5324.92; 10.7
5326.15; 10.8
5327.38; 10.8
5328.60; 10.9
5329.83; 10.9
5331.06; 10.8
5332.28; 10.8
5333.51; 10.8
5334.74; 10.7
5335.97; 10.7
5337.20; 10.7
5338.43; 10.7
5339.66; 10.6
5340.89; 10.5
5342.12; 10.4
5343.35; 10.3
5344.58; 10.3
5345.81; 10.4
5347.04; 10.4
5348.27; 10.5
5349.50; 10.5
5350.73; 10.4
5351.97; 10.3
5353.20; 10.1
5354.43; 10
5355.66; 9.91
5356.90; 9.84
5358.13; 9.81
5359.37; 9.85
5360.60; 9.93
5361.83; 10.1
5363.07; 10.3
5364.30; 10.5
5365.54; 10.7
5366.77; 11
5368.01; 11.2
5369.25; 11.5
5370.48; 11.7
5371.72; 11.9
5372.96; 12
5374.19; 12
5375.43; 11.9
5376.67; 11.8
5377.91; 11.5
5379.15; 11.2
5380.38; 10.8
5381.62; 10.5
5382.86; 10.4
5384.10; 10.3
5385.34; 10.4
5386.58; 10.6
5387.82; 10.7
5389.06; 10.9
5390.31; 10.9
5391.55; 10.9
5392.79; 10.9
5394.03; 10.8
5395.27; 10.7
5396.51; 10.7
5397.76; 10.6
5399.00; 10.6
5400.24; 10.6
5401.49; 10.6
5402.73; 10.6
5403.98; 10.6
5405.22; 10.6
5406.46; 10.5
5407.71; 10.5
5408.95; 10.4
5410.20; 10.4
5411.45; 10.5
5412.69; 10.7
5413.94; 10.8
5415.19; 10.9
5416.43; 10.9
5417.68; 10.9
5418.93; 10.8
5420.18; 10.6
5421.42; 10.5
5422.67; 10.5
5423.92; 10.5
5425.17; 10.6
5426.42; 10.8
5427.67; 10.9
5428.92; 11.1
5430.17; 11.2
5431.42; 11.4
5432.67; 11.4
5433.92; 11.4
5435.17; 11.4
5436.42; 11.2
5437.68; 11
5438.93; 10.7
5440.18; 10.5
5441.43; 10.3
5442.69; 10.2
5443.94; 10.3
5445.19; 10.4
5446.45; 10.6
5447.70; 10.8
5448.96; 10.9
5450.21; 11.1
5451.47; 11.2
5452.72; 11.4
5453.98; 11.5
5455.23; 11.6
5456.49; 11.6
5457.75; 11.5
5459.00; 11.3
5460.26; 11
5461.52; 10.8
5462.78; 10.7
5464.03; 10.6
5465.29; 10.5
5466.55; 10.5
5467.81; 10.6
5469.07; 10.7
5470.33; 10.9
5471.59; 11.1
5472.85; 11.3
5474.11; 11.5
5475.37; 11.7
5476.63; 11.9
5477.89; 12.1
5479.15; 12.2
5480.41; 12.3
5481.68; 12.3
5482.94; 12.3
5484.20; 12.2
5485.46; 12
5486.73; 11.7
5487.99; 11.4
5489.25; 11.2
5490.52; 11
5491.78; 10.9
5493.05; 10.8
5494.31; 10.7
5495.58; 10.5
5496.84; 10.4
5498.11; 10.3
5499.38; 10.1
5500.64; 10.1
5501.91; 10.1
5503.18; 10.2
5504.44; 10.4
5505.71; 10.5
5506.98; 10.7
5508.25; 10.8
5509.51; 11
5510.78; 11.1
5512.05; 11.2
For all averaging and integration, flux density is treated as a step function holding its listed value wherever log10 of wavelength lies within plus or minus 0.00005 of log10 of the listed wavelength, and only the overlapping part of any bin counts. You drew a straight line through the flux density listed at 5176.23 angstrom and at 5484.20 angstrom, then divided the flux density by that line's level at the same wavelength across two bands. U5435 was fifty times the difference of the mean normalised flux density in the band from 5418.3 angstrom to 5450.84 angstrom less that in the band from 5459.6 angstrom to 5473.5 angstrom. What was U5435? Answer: 1.0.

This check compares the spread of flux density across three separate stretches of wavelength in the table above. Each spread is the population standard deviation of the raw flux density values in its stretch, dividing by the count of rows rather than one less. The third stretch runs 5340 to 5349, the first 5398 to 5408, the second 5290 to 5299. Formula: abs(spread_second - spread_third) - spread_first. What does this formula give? 0.0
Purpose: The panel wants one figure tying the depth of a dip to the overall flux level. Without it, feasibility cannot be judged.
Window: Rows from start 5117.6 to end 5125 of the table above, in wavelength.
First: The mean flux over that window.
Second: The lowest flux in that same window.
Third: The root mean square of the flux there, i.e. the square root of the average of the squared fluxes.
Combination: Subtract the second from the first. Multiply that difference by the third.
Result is 1.2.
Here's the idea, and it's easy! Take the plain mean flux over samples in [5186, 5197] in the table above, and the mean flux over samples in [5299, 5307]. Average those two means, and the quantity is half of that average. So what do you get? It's 5.48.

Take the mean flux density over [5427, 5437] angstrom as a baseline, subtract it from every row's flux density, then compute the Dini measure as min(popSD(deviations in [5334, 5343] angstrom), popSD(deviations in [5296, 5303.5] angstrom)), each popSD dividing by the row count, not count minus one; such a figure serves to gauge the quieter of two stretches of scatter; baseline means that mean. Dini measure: 0.11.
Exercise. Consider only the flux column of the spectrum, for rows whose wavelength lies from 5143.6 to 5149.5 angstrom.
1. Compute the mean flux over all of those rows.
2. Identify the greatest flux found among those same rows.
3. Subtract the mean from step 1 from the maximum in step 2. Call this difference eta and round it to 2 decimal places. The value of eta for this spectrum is 0.22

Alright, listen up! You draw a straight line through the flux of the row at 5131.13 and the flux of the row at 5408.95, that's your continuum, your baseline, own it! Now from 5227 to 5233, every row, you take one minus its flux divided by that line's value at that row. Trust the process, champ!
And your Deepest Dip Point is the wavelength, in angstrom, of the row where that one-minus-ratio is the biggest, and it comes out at 5228.94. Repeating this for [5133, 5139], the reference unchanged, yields 5135.86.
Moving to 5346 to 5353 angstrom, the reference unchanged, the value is 5351.97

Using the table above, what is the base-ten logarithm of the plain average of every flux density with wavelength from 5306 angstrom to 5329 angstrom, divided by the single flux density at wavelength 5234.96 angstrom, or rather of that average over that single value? -0.024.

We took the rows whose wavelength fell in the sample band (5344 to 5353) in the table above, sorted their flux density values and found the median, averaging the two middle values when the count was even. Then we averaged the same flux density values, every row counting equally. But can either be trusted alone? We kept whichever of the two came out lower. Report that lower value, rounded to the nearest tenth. 10.4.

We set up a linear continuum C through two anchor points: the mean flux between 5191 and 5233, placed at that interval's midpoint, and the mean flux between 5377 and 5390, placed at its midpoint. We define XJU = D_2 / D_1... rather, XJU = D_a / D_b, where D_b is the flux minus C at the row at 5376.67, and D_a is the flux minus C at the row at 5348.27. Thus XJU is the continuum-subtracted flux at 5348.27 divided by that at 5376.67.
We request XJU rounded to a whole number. 0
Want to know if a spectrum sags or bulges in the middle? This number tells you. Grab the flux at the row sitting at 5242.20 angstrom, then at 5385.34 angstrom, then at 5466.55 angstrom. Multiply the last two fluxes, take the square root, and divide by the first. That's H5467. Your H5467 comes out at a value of 0.94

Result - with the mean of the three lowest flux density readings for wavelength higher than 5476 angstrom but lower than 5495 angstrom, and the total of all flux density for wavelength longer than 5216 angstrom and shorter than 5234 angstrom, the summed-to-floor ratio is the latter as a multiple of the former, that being 14.2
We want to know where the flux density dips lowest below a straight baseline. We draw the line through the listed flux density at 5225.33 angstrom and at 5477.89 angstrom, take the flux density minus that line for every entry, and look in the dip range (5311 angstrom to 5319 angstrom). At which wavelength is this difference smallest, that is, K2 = 5312.68 angstrom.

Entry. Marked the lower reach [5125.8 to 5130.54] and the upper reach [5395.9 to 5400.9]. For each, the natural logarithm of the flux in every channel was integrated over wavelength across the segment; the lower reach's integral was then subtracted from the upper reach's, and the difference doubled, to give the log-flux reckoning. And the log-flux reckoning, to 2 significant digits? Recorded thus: 1.2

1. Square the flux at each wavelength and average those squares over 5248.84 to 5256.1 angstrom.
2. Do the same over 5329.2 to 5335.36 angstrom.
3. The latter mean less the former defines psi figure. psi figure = 4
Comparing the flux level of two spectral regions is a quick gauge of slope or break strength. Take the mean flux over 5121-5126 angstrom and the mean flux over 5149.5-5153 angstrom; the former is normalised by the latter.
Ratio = 1.12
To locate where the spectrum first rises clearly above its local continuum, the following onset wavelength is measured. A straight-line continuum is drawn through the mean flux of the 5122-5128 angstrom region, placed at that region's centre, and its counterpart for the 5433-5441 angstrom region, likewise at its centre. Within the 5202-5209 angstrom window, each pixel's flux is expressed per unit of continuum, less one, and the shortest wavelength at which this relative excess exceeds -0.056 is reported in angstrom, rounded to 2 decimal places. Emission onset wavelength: 5202.52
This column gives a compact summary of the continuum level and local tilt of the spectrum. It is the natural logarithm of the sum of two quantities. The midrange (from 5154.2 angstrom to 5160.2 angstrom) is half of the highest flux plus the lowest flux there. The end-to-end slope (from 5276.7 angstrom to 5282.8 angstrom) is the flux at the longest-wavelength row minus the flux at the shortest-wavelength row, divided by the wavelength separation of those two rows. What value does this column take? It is 2.22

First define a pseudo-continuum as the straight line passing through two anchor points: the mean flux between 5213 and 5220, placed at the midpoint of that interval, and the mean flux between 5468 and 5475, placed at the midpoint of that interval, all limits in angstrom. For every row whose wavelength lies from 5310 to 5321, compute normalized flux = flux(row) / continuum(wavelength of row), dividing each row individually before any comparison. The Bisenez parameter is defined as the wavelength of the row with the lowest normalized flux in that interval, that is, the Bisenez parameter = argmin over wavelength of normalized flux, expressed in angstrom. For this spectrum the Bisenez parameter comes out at 5312.68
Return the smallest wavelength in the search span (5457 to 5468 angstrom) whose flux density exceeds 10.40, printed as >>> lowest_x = 5457.75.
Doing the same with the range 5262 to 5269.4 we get 5262.76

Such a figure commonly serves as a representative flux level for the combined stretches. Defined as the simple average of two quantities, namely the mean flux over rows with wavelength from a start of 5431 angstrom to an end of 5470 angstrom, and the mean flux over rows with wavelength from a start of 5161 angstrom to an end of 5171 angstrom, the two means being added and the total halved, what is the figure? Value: 10.3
